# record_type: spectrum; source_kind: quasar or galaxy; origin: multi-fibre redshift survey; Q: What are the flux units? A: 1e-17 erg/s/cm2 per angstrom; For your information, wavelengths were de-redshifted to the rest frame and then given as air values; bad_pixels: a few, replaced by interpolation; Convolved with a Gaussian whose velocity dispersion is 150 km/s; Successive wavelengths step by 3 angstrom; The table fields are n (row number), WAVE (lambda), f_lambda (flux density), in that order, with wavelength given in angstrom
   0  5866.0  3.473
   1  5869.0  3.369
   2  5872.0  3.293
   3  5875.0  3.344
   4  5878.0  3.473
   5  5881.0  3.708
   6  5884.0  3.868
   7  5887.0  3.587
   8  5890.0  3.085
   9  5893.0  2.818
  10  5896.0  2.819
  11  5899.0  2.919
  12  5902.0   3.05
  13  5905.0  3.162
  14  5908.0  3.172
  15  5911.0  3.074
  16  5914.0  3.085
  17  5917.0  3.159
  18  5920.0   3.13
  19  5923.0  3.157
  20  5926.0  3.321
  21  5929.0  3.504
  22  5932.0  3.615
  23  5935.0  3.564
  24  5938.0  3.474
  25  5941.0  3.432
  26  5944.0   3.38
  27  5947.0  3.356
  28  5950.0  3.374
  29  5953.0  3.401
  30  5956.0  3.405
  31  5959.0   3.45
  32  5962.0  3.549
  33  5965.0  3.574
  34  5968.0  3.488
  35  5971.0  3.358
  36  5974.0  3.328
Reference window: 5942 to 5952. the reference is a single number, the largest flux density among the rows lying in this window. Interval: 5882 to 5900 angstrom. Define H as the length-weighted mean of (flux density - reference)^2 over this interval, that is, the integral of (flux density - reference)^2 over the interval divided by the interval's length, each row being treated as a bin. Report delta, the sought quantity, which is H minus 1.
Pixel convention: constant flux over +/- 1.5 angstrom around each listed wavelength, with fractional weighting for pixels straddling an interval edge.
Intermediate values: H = 0.20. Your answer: -0.80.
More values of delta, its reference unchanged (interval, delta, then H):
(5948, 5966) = -0.99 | 0.01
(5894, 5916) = -0.87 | 0.13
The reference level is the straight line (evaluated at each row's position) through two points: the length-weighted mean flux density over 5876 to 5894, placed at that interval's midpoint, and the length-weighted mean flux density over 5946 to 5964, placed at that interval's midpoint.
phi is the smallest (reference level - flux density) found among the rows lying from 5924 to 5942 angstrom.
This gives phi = -0.18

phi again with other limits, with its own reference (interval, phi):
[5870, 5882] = -0.27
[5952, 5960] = -0.02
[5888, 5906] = 0.27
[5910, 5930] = -0.07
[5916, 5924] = 0.27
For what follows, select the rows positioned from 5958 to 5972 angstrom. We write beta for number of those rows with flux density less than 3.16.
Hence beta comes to 0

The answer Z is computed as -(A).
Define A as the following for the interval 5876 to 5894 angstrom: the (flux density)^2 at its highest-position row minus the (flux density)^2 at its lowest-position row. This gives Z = 4.1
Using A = -4.1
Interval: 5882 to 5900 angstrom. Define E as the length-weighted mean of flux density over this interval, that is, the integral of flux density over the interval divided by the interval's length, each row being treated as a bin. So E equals 3.2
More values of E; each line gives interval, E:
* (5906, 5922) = 3.1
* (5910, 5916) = 3.1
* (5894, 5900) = 2.9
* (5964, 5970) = 3.5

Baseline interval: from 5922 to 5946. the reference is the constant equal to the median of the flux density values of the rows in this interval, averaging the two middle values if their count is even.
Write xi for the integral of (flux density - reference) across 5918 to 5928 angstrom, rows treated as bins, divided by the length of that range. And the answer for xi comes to -0.24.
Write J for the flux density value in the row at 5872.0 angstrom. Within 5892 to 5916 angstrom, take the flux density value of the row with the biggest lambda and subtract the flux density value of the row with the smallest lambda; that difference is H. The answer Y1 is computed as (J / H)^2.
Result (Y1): 152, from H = 0.3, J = 3.293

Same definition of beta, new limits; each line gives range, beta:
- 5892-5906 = 4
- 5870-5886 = 0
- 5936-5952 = 0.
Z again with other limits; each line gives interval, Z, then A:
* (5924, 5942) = -0.7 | 0.7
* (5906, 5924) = 0.1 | -0.1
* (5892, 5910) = -2.1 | 2.1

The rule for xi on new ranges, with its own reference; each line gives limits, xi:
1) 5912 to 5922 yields -0.33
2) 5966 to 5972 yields -0.01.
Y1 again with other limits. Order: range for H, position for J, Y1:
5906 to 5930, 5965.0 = 116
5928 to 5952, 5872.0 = 642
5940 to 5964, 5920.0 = 716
